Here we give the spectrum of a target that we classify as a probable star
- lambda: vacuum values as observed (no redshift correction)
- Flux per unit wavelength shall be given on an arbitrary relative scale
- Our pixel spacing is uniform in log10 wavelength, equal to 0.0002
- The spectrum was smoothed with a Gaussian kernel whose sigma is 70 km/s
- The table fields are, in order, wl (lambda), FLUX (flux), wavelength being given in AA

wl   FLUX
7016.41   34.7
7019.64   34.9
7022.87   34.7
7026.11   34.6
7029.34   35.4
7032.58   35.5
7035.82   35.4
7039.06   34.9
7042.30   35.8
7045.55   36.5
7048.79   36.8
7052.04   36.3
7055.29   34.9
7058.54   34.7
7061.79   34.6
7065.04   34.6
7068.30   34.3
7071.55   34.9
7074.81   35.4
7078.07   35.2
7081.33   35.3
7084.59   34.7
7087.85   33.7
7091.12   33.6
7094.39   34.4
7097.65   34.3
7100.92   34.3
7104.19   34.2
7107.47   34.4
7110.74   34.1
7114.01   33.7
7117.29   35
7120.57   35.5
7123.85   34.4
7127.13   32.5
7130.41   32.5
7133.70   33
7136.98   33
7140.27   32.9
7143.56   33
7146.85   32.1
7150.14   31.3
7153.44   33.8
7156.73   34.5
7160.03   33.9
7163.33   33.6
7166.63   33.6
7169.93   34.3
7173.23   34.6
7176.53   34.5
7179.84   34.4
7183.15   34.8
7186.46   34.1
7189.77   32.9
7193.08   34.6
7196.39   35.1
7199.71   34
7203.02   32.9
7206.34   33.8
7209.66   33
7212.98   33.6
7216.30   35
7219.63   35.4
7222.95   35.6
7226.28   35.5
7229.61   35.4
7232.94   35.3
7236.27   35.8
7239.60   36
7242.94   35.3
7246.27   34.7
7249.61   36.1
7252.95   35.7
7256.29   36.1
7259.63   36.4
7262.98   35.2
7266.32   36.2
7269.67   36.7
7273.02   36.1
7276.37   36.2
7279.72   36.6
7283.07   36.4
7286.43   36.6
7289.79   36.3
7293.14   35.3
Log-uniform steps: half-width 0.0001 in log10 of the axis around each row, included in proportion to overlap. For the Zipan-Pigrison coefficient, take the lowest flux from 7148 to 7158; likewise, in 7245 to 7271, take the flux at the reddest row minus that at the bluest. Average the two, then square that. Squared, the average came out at 277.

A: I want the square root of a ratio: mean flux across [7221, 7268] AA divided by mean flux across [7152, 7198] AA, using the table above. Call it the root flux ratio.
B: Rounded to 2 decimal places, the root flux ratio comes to 1.02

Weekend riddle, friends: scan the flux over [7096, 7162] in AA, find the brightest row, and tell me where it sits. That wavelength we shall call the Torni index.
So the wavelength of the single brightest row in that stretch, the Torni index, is 7120.57 AA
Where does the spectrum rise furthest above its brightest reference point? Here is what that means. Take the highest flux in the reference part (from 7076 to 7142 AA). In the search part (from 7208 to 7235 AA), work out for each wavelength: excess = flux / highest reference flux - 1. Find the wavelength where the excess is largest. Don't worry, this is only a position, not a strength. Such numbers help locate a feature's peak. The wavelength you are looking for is 7222.95 AA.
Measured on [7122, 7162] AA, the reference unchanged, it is 7156.73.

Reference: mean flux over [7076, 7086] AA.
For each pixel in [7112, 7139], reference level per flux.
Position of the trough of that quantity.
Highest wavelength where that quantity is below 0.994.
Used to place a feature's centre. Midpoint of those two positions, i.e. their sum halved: 7120.6 AA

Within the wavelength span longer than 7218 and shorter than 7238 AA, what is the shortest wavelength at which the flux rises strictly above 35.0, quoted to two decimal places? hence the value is 7219.63 AA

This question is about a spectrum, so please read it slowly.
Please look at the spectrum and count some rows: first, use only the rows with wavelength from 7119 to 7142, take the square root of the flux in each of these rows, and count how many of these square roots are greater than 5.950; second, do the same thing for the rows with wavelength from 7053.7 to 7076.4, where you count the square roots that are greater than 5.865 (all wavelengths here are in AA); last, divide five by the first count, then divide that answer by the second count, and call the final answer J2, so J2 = 0.8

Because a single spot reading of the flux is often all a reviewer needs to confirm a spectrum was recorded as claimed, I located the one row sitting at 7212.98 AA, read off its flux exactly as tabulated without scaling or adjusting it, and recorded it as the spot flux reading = 33.6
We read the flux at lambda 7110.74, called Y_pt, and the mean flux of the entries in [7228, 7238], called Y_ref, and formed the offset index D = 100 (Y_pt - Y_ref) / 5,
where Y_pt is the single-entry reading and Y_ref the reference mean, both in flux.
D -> -28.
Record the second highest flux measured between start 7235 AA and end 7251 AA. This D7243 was 36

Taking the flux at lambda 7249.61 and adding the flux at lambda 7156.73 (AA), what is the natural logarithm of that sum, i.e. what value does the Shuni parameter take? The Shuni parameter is 4.26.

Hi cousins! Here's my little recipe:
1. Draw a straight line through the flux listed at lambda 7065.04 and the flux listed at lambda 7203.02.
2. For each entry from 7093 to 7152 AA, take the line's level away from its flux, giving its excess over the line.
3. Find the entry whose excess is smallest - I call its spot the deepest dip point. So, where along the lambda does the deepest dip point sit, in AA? 7150.14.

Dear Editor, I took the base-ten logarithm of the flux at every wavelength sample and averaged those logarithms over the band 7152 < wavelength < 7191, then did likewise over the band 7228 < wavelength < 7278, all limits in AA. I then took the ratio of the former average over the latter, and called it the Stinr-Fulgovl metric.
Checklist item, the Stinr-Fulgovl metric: 0.986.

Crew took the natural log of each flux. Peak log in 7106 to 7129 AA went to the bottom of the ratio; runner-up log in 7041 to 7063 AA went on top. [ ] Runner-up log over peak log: 1.01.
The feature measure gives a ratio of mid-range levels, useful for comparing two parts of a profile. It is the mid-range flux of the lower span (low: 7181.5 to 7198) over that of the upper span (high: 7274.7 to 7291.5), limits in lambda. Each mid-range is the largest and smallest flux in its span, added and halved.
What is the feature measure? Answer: 0.93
